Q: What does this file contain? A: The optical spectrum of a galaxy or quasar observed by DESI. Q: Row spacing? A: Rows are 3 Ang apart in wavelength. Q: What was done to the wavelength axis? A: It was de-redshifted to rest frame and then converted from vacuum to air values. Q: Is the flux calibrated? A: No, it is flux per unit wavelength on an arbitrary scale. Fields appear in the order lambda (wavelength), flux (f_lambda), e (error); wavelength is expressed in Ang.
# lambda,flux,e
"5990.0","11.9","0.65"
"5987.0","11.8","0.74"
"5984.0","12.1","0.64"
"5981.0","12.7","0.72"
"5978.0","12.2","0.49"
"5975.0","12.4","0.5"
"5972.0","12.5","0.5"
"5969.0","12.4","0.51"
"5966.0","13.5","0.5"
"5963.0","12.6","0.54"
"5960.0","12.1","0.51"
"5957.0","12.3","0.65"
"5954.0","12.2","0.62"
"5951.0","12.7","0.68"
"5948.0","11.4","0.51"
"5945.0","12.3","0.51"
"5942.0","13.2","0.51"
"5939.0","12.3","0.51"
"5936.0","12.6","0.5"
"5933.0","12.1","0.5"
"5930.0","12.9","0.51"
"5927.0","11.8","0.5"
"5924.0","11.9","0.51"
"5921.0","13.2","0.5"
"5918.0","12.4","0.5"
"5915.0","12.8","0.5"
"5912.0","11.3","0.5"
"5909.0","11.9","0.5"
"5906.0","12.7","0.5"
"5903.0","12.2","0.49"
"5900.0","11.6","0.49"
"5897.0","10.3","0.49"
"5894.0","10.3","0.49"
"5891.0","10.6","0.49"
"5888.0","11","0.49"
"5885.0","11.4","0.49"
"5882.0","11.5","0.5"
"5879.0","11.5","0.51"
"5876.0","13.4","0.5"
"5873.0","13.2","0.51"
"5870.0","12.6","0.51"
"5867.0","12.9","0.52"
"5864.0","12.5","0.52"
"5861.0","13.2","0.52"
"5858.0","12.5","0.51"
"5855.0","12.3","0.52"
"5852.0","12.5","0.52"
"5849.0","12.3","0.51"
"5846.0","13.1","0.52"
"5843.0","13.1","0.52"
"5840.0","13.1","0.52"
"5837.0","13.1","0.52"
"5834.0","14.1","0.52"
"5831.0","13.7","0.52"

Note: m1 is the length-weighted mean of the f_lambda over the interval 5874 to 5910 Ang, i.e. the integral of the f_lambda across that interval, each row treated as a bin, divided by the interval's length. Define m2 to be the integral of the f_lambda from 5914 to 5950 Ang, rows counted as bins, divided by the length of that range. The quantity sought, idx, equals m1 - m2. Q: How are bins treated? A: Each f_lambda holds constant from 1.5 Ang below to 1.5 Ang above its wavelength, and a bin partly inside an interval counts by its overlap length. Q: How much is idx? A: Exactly -0.86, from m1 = 11.6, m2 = 12.4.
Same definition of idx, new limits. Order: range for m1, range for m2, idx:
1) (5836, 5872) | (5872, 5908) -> 1.14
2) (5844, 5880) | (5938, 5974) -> 0.23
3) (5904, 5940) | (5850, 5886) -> -0.15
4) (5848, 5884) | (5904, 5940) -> 0.20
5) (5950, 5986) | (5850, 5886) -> -0.01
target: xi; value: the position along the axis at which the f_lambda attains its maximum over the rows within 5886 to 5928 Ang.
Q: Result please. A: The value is 5921.0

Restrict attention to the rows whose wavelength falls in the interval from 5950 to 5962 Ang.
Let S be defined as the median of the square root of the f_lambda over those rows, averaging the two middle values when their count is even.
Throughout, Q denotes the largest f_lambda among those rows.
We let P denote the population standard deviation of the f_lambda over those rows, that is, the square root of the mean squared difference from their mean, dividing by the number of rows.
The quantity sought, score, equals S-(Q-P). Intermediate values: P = 0.23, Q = 12.7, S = 3.50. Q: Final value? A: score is -8.97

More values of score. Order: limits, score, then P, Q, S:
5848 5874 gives -9.33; 0.33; 13.2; 3.54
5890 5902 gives -7.83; 0.53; 11.6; 3.23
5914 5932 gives -9.13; 0.52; 13.2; 3.55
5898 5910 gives -8.82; 0.41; 12.7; 3.47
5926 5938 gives -8.96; 0.43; 12.9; 3.51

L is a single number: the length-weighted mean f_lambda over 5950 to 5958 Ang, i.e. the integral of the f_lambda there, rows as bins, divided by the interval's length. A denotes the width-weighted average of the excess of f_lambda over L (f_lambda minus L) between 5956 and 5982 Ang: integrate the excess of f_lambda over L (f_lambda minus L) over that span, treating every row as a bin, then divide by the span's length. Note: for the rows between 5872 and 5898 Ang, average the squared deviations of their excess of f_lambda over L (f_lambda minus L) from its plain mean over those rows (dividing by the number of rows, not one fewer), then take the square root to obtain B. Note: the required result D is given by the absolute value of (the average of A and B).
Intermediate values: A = 0.14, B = 1.077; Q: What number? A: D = 0.61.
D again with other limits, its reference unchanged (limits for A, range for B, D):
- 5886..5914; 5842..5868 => 0.35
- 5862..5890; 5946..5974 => 0.17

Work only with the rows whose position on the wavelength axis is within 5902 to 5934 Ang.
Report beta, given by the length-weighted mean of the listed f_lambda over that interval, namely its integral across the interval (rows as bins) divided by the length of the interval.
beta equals 12.3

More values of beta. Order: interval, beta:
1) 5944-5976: 12.4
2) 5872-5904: 11.5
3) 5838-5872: 12.7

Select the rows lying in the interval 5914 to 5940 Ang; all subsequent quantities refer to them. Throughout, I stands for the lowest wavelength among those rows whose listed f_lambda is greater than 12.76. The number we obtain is 5915.0 Ang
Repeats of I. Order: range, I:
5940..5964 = 5942.0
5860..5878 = 5861.0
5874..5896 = 5876.0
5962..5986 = 5966.0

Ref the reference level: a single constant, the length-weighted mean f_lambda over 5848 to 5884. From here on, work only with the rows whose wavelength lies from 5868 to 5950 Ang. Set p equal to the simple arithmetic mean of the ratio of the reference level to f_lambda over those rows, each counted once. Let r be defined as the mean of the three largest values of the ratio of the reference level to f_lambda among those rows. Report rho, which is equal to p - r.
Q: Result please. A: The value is -0.156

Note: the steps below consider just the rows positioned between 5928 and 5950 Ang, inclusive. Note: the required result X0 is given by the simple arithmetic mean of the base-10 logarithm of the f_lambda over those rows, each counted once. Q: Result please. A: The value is 1.09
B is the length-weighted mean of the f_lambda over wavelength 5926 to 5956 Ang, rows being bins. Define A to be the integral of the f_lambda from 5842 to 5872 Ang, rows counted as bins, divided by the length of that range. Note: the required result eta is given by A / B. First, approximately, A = 12.7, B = 12.4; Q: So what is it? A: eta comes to 1.03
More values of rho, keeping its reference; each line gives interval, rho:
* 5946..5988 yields -0.049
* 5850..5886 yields -0.084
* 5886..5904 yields -0.061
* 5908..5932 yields -0.051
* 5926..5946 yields -0.032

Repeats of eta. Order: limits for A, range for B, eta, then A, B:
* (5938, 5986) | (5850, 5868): 0.98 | 12.4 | 12.6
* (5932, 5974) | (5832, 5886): 0.98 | 12.4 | 12.7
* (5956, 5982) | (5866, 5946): 1.04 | 12.5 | 12.1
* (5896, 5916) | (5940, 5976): 0.95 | 11.8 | 12.5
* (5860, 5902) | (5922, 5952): 0.96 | 11.8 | 12.3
